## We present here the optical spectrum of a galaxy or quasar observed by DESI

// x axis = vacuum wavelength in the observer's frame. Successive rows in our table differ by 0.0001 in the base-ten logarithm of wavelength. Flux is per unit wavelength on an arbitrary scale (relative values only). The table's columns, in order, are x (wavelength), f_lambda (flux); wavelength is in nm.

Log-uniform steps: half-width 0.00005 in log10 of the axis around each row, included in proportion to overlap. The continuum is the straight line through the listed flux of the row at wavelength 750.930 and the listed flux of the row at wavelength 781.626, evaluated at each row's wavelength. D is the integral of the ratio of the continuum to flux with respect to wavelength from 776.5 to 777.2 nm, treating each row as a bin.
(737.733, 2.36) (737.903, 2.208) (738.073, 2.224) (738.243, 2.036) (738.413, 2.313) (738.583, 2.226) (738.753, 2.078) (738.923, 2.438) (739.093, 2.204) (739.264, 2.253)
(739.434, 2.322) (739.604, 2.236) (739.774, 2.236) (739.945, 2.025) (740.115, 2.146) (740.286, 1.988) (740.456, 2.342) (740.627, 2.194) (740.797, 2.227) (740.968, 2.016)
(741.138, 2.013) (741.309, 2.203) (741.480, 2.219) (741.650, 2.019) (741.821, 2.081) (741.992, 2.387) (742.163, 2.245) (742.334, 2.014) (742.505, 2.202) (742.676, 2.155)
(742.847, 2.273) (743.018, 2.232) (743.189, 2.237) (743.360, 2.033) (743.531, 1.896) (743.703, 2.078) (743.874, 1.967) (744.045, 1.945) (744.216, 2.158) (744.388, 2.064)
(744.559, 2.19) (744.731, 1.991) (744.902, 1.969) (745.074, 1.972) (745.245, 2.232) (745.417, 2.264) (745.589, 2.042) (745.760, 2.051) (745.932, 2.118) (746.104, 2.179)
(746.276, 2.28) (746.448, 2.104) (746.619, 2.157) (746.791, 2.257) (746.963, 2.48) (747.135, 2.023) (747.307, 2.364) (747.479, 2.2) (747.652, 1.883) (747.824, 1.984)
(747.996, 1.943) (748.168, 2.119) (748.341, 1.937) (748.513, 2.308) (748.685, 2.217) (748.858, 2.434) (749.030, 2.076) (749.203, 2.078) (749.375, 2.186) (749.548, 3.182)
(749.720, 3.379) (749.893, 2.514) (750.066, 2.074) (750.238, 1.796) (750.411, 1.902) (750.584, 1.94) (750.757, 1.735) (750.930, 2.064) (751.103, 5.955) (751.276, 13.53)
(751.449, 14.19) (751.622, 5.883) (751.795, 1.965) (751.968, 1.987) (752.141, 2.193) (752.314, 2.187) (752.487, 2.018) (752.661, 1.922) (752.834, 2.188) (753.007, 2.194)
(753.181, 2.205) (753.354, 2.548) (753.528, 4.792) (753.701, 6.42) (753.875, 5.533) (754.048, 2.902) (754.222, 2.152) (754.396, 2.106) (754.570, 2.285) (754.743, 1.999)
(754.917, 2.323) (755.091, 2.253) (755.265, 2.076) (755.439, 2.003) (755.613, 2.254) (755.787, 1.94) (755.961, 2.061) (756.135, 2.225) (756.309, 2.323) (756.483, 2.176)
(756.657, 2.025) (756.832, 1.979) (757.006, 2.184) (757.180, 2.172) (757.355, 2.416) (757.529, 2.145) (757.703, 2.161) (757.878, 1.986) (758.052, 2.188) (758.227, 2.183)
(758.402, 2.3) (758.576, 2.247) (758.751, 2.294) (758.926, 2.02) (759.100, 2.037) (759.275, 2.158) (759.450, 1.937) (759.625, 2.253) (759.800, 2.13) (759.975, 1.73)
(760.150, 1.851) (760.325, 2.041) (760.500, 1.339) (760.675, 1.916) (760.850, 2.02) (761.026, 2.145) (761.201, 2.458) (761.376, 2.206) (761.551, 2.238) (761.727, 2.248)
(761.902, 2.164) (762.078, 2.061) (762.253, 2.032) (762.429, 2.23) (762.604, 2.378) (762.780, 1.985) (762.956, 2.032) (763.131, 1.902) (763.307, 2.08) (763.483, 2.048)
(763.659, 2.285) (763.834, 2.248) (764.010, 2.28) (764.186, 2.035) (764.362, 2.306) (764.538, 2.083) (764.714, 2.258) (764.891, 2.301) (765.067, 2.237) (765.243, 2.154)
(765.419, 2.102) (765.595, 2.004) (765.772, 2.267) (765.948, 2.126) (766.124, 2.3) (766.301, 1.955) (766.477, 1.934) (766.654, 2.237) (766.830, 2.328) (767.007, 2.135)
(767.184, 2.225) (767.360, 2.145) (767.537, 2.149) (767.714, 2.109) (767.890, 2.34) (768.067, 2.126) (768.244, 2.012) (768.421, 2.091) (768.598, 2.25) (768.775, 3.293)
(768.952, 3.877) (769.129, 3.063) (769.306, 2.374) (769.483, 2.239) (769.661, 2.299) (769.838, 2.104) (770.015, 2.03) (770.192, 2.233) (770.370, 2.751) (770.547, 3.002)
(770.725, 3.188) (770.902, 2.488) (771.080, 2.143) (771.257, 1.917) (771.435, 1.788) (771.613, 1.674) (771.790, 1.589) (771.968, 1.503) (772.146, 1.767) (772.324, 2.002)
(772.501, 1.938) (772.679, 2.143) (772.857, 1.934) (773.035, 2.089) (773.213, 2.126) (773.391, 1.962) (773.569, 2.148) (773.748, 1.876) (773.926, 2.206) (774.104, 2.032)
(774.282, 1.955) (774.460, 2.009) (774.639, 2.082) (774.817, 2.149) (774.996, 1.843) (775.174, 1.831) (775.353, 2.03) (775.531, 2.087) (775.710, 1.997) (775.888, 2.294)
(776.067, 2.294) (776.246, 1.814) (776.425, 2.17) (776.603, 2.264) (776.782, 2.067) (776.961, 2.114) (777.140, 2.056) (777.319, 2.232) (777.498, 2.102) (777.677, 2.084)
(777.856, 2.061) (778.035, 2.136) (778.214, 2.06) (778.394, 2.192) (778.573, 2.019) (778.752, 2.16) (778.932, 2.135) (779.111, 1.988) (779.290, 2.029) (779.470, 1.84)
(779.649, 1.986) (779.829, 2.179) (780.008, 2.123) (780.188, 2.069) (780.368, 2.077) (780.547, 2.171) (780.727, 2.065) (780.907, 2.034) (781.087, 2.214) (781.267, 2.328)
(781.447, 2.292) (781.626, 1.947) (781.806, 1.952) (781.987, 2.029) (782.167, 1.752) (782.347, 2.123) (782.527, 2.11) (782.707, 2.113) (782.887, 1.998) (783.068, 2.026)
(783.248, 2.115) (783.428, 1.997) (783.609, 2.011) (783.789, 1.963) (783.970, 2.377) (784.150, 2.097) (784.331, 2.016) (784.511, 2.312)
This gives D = 0.6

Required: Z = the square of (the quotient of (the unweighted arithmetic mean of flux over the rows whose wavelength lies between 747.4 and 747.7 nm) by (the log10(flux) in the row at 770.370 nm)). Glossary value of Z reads 22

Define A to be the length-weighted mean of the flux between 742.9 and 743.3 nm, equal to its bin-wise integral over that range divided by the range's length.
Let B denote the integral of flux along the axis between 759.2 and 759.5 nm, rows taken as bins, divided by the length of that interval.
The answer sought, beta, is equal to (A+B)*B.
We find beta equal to 8.8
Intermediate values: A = 2.2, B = 2.06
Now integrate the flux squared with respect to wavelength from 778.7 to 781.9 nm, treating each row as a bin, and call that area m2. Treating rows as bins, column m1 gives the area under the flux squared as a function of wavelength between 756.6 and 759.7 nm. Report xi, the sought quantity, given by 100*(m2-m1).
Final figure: -39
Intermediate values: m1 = 14.4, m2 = 14.0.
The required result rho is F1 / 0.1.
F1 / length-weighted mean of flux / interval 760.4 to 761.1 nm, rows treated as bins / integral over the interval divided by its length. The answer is 18.5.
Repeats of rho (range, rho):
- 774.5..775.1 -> 20.2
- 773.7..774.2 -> 20.5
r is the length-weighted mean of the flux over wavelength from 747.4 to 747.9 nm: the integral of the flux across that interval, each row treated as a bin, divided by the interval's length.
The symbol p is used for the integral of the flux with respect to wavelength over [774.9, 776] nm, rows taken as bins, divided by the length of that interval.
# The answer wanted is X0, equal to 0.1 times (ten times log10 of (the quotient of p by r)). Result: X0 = 0.00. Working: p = 2.02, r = 2.02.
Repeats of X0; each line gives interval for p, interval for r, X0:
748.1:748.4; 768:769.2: -0.12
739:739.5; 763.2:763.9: 0.02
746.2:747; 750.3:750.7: 0.07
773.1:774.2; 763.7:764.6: -0.03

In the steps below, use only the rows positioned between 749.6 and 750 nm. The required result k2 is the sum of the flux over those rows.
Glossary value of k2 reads 5.9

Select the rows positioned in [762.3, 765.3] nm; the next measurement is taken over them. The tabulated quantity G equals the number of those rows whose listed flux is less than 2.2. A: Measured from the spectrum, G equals 8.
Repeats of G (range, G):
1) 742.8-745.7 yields 12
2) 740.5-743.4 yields 8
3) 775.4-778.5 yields 13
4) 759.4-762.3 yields 12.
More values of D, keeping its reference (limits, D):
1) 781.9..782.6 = 0.7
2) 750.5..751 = 0.5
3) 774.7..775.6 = 0.9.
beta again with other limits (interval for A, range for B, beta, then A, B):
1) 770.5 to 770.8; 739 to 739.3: 11.8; 3.1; 2.23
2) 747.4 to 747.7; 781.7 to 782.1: 7.9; 2.1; 1.97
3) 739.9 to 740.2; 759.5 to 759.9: 9.1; 2.1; 2.15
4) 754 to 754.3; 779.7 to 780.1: 9.9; 2.5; 2.13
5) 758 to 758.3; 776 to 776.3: 8.8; 2.2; 2.06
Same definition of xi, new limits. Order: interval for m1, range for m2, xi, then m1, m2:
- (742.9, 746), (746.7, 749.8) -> 308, 13.5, 16.6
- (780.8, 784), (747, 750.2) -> 318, 13.8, 17.0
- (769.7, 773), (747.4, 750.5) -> 46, 15.5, 16.0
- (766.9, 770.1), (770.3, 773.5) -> -405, 18.9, 14.9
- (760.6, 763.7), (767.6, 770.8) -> 695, 14.2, 21.1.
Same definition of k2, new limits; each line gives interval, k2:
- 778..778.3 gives 4.2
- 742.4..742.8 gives 4.4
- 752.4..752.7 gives 3.9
